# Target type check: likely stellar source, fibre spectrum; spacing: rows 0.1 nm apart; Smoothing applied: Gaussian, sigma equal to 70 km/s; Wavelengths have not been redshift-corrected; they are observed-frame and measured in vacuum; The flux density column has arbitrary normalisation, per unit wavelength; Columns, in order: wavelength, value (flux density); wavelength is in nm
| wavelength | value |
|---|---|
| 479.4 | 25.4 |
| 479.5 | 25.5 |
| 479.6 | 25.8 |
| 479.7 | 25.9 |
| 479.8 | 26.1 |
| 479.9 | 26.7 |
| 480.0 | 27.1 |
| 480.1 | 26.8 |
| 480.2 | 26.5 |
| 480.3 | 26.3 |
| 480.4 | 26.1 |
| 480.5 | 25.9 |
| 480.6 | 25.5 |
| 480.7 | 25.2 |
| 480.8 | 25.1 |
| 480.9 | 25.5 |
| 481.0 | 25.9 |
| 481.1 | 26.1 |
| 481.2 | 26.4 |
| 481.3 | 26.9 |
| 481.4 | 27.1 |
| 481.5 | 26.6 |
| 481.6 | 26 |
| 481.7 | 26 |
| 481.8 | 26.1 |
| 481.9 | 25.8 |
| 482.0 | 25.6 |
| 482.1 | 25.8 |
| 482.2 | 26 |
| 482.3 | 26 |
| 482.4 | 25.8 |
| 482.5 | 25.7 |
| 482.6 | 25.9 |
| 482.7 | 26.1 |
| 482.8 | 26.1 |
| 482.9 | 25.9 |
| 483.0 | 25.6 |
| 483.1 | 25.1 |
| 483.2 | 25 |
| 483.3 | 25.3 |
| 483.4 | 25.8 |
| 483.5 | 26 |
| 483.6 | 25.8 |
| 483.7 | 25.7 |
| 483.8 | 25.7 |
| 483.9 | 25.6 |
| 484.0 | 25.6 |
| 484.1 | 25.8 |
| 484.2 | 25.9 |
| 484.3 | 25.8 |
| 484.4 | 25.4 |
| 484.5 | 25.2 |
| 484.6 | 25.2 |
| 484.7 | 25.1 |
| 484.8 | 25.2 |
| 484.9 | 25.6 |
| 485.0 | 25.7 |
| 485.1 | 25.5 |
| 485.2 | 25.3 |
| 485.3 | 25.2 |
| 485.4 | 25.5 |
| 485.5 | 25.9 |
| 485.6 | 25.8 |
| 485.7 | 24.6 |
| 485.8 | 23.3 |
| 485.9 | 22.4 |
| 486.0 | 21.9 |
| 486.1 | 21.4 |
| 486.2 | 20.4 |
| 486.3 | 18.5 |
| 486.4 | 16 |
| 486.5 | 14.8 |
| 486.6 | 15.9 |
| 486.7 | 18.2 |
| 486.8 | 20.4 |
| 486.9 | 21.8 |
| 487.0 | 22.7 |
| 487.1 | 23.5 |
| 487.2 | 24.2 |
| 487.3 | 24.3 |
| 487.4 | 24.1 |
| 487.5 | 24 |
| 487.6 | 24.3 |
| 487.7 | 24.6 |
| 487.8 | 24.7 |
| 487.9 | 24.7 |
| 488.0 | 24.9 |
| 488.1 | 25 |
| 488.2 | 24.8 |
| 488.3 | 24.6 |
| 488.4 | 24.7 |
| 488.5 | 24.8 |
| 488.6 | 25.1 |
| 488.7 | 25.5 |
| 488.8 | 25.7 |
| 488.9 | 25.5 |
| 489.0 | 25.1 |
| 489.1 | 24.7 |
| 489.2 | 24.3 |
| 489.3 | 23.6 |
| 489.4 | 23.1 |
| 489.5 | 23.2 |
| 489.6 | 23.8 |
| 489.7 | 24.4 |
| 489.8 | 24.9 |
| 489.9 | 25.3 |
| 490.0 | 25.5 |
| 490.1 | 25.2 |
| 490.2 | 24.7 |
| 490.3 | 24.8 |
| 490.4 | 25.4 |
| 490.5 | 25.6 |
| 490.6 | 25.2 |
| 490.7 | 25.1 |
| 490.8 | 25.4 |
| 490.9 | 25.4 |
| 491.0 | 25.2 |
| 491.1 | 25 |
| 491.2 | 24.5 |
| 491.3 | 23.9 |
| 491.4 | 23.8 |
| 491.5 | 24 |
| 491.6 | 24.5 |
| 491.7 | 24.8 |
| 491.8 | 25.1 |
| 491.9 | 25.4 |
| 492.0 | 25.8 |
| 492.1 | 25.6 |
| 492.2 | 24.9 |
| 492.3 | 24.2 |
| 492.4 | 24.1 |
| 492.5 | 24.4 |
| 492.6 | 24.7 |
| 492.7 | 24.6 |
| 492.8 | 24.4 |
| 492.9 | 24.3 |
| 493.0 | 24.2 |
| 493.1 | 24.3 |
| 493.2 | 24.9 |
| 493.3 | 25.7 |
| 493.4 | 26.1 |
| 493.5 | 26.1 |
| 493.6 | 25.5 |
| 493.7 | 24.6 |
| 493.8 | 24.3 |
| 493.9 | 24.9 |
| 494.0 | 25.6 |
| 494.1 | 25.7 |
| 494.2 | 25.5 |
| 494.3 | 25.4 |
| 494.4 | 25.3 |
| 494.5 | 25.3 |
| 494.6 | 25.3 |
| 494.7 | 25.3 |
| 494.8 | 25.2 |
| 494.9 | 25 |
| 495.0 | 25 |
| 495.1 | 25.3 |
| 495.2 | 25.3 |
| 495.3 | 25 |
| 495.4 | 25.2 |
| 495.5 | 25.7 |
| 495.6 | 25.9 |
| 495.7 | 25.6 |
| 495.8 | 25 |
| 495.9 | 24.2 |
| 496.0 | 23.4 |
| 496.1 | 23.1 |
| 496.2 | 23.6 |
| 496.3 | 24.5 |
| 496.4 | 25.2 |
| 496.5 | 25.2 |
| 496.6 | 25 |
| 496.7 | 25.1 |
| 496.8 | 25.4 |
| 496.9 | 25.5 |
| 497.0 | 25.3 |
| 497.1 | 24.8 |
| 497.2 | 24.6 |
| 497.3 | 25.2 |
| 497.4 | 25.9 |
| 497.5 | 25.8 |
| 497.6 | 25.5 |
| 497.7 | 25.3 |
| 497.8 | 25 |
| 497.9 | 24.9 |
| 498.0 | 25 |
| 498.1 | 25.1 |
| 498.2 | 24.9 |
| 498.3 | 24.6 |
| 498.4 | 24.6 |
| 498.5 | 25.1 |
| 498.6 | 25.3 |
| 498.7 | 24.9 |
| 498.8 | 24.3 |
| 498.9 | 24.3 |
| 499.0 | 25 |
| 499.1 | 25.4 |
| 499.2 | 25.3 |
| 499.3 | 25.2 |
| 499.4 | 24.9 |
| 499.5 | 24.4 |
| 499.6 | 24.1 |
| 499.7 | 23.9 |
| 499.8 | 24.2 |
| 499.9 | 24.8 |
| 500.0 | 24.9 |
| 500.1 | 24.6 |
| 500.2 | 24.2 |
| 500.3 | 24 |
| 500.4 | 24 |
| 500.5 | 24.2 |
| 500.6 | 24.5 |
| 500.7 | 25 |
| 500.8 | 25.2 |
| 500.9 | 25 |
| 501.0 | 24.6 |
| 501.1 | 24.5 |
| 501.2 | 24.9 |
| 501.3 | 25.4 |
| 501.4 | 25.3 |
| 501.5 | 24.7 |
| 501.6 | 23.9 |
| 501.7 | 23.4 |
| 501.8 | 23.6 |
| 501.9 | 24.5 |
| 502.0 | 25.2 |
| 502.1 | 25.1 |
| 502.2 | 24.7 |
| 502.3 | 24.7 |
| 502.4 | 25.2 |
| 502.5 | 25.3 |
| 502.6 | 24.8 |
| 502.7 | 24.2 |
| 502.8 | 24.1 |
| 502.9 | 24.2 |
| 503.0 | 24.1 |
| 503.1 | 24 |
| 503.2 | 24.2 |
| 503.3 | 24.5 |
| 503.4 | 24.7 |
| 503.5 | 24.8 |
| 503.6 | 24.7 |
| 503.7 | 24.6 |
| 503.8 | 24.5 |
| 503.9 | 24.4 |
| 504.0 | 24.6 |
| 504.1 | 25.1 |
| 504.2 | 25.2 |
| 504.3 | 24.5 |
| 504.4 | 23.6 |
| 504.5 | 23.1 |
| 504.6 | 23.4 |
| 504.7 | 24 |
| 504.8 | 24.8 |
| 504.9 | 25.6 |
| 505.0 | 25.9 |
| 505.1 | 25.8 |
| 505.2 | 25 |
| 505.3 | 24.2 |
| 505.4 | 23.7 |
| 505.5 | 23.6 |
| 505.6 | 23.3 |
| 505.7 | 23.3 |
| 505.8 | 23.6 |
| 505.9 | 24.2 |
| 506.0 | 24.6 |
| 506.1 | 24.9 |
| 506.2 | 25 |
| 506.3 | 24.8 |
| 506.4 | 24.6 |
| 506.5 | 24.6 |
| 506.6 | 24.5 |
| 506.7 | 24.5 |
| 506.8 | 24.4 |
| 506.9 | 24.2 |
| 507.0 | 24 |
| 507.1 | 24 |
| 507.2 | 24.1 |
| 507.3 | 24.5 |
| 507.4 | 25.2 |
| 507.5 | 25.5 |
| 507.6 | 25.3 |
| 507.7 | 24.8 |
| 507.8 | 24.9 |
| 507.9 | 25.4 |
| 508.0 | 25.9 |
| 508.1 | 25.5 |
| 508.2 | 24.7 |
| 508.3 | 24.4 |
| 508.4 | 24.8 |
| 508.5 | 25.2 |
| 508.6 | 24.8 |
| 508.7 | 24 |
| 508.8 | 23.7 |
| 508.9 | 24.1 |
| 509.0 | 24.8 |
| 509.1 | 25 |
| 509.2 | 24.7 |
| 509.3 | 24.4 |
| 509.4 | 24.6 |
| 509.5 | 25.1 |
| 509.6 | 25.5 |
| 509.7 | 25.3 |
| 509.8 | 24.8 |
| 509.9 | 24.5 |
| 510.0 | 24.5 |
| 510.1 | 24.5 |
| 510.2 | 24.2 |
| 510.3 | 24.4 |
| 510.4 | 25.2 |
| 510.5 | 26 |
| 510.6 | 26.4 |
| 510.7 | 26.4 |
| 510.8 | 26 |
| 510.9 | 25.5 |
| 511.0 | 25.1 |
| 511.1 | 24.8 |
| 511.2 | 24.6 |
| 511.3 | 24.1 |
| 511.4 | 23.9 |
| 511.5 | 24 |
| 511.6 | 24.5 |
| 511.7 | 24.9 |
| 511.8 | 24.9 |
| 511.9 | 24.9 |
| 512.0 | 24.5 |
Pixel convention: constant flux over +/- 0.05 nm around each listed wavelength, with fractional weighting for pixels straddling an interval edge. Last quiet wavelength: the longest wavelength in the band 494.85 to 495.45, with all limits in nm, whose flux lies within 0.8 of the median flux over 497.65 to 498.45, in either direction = 495.4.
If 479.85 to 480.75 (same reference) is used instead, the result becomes 480.7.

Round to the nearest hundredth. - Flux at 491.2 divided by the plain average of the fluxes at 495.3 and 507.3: 0.99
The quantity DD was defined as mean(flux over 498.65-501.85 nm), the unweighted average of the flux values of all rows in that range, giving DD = 24.6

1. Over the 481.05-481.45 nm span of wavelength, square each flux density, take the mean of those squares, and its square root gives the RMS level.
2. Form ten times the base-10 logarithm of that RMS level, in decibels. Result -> 14.3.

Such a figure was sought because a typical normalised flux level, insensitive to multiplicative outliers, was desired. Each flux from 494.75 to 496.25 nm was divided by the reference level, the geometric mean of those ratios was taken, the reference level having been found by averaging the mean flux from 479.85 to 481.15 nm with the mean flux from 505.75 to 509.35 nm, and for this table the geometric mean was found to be 0.98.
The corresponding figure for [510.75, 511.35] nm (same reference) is 0.99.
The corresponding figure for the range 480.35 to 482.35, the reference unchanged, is 1.02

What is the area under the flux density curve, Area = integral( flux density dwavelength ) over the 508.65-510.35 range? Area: 41.8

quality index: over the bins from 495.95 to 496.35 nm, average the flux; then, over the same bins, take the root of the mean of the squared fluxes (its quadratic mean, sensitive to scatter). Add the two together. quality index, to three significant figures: 47.3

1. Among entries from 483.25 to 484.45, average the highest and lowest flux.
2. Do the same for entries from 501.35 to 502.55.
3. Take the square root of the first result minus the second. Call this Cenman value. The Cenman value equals 1.1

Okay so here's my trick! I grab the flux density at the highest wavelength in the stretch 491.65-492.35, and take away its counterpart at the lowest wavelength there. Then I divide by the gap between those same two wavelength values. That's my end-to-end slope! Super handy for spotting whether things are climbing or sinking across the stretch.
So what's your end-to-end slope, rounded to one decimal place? -1.0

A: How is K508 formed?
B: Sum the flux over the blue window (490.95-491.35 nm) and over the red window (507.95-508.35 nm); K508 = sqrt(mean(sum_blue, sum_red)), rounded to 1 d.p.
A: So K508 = 10.0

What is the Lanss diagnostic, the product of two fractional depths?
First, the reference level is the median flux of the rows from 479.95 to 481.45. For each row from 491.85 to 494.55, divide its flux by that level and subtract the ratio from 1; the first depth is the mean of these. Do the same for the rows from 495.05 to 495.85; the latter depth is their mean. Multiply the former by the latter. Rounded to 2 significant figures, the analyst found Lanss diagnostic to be 0.0011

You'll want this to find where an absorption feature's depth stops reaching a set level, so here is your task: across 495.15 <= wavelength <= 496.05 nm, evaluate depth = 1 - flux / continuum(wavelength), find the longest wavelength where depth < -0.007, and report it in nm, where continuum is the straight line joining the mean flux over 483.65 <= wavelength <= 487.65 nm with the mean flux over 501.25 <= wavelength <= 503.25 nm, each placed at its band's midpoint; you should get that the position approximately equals 495.8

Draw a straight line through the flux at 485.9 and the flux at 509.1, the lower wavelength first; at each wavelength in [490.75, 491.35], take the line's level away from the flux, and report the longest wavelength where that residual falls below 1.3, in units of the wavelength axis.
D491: 491.3 nm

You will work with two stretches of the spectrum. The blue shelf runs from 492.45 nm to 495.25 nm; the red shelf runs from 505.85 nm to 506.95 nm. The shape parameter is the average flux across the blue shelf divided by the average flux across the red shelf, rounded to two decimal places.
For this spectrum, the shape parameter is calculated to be 1.02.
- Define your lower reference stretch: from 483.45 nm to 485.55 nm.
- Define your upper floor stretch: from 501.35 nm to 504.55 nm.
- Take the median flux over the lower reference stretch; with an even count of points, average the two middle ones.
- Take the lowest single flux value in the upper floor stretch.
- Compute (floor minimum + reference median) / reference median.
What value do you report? 1.90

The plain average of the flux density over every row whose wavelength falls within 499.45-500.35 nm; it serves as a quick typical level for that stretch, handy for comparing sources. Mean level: 24.3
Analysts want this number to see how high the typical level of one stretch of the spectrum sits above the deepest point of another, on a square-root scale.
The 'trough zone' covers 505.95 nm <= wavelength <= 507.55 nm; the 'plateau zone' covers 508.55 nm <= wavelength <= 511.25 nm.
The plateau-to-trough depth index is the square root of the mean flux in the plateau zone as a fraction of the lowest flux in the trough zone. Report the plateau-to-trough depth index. 1.02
